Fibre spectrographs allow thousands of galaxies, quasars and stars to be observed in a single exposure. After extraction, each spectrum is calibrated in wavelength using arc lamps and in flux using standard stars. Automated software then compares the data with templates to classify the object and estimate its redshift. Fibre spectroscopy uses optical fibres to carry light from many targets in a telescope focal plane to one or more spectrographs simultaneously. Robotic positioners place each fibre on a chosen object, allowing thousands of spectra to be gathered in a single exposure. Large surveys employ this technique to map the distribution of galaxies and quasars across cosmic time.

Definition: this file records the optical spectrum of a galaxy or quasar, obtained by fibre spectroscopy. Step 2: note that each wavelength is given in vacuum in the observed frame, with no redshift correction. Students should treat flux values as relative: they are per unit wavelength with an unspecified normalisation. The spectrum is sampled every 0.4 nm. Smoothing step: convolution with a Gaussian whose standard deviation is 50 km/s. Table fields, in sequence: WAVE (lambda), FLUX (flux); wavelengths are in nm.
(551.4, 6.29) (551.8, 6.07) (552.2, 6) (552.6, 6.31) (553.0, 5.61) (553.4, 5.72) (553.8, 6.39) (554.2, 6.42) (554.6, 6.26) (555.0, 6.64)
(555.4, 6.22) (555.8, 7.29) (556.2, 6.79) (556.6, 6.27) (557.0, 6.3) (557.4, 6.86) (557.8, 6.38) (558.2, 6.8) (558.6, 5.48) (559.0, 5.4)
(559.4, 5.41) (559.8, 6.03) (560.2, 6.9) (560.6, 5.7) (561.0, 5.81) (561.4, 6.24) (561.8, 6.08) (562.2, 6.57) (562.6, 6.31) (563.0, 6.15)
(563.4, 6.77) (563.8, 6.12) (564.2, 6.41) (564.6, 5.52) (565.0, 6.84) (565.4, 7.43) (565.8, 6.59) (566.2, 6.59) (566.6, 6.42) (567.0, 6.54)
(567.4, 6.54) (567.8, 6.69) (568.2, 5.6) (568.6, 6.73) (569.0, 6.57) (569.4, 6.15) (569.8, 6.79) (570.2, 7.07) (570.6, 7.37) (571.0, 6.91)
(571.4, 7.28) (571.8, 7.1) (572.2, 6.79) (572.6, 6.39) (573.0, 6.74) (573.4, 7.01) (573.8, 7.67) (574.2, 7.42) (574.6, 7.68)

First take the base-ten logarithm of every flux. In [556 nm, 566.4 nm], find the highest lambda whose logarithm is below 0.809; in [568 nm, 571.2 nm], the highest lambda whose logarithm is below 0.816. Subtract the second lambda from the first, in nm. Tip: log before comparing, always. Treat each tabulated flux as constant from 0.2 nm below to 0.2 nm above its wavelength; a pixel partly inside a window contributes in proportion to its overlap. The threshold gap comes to -4.80 nm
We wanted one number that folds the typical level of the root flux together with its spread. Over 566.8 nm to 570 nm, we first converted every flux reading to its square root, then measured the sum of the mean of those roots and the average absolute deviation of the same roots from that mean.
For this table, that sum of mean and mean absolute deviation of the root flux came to 2.60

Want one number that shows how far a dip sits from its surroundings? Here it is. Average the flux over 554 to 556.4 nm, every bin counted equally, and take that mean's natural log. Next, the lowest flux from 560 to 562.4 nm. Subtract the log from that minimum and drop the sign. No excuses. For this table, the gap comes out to 3.8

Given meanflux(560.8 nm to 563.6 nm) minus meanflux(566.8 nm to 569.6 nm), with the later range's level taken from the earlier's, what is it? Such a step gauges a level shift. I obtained -0.13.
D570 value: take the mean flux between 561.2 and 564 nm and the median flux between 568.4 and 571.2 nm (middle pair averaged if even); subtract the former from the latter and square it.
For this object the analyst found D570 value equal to 0.22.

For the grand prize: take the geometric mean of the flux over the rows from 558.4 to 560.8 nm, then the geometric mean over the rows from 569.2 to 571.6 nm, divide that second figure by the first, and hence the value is 1.19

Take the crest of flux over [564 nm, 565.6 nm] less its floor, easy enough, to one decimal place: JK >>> 1.9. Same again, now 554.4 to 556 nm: 1.1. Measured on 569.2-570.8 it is 1.2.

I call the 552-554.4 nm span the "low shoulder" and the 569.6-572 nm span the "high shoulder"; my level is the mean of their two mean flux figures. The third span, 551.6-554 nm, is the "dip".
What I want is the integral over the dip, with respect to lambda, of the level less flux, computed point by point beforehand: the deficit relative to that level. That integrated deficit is 1.4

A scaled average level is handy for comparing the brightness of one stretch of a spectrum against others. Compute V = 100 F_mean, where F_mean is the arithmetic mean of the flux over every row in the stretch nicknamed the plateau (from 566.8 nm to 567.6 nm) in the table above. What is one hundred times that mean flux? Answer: 654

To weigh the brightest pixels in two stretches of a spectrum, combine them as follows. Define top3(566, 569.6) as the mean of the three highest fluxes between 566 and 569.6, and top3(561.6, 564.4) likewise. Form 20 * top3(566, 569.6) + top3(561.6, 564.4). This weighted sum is 140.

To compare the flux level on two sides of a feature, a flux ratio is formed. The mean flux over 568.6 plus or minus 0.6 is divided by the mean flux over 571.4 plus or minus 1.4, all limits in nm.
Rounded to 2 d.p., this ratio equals 0.90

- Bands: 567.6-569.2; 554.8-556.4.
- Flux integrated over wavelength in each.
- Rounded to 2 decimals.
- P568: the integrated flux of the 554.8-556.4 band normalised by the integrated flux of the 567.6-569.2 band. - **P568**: 1.05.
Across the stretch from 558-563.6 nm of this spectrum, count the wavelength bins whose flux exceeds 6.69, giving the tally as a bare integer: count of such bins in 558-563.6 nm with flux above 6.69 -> 3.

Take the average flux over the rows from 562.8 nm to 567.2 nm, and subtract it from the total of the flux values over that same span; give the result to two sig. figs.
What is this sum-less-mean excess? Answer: 65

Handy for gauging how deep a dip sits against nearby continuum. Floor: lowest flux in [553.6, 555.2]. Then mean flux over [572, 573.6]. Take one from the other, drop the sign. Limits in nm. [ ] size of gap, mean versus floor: 0.47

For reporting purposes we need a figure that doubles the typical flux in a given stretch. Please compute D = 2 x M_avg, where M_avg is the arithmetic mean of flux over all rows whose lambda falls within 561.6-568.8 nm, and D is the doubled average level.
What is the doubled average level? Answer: 12.9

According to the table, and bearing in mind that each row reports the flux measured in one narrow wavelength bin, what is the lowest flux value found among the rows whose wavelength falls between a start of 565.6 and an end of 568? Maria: 6.42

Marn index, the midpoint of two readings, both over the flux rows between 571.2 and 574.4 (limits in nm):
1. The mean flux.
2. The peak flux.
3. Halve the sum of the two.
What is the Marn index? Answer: 7.36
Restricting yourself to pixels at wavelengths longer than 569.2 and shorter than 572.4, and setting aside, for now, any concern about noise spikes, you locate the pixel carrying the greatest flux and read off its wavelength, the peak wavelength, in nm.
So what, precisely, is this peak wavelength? 570.6 nm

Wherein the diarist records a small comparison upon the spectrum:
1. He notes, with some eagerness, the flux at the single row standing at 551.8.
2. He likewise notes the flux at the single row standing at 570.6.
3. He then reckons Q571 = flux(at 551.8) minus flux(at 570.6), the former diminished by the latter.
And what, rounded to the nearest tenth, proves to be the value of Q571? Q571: -1.3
